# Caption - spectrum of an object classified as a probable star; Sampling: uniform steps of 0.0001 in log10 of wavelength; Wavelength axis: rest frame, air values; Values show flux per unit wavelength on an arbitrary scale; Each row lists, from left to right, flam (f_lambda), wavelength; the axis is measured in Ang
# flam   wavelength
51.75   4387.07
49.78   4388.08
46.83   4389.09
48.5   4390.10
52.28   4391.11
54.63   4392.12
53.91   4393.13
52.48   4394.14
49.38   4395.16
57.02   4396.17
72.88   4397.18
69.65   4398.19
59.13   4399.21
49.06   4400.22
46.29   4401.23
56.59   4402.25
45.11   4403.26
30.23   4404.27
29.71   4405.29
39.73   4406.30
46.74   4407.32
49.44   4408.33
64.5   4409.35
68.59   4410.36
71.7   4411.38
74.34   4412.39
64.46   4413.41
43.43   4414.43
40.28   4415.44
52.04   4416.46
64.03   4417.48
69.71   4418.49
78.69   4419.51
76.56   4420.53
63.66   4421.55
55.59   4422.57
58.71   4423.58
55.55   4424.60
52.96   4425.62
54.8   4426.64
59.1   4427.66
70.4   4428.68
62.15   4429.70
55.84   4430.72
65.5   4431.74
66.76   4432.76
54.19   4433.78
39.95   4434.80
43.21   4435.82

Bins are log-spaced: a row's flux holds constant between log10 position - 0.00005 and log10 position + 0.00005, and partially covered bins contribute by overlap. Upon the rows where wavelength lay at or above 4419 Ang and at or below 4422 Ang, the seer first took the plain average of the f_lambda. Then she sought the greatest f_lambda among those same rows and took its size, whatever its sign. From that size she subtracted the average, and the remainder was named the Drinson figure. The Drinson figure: 5.7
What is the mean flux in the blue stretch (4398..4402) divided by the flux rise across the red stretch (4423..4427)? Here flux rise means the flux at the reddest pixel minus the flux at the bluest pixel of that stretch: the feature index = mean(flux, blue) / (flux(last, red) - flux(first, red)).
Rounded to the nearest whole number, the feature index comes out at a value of -14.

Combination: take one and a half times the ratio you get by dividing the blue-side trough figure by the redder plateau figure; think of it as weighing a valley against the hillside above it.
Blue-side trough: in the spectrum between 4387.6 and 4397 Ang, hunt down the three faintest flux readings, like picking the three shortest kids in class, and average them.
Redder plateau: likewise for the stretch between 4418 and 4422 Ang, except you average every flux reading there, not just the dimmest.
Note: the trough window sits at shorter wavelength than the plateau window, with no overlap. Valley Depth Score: 1.00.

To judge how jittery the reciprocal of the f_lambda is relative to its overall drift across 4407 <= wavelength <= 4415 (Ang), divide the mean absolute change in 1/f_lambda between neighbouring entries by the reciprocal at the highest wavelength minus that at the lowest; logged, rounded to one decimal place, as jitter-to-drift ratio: 1.5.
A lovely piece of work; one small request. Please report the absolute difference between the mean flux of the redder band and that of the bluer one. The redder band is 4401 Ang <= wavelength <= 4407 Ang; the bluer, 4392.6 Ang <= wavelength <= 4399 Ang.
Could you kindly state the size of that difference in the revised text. 18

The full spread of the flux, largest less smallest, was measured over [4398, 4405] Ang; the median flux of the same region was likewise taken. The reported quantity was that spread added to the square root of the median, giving 46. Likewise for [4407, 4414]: 36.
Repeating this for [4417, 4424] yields 31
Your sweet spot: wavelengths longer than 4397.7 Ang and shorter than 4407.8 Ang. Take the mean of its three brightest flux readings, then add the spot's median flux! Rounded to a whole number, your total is 108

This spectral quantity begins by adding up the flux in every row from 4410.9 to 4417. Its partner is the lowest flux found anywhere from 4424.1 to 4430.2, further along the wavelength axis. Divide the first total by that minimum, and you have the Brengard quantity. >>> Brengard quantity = 6.5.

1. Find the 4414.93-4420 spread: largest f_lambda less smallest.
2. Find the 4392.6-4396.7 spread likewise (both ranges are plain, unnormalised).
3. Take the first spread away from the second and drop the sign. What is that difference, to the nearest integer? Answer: 31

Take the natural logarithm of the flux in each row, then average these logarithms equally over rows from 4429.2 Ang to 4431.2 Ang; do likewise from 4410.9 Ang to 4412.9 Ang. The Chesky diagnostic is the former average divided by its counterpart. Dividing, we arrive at 0.95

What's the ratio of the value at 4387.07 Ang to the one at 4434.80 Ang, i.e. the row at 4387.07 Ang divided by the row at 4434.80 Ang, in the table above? 1.3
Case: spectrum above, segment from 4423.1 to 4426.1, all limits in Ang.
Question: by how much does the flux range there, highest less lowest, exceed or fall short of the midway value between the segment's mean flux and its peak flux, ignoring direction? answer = 51.5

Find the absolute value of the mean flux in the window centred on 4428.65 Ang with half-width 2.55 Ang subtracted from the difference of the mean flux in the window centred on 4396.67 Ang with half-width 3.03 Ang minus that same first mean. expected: 61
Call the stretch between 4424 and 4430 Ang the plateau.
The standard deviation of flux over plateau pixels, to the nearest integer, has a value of 6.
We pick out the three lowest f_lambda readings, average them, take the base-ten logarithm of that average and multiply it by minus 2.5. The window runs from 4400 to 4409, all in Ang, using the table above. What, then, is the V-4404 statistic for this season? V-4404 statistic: -3.80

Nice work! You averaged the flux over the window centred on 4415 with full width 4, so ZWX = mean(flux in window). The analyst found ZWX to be 50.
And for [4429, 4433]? 63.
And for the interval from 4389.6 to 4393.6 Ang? 52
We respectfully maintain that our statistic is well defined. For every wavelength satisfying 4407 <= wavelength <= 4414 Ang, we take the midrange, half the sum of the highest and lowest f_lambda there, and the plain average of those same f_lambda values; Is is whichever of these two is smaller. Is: 61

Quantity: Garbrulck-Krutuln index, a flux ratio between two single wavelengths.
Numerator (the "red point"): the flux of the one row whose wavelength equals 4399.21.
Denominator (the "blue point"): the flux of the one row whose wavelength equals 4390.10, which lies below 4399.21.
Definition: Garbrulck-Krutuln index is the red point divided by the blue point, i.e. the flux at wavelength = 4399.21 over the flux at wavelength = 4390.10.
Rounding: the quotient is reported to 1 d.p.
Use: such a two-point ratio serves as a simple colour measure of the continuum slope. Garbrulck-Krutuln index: 1.2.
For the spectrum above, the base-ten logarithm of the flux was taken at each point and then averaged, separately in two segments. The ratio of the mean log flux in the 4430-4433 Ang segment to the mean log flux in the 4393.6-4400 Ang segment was 1.01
